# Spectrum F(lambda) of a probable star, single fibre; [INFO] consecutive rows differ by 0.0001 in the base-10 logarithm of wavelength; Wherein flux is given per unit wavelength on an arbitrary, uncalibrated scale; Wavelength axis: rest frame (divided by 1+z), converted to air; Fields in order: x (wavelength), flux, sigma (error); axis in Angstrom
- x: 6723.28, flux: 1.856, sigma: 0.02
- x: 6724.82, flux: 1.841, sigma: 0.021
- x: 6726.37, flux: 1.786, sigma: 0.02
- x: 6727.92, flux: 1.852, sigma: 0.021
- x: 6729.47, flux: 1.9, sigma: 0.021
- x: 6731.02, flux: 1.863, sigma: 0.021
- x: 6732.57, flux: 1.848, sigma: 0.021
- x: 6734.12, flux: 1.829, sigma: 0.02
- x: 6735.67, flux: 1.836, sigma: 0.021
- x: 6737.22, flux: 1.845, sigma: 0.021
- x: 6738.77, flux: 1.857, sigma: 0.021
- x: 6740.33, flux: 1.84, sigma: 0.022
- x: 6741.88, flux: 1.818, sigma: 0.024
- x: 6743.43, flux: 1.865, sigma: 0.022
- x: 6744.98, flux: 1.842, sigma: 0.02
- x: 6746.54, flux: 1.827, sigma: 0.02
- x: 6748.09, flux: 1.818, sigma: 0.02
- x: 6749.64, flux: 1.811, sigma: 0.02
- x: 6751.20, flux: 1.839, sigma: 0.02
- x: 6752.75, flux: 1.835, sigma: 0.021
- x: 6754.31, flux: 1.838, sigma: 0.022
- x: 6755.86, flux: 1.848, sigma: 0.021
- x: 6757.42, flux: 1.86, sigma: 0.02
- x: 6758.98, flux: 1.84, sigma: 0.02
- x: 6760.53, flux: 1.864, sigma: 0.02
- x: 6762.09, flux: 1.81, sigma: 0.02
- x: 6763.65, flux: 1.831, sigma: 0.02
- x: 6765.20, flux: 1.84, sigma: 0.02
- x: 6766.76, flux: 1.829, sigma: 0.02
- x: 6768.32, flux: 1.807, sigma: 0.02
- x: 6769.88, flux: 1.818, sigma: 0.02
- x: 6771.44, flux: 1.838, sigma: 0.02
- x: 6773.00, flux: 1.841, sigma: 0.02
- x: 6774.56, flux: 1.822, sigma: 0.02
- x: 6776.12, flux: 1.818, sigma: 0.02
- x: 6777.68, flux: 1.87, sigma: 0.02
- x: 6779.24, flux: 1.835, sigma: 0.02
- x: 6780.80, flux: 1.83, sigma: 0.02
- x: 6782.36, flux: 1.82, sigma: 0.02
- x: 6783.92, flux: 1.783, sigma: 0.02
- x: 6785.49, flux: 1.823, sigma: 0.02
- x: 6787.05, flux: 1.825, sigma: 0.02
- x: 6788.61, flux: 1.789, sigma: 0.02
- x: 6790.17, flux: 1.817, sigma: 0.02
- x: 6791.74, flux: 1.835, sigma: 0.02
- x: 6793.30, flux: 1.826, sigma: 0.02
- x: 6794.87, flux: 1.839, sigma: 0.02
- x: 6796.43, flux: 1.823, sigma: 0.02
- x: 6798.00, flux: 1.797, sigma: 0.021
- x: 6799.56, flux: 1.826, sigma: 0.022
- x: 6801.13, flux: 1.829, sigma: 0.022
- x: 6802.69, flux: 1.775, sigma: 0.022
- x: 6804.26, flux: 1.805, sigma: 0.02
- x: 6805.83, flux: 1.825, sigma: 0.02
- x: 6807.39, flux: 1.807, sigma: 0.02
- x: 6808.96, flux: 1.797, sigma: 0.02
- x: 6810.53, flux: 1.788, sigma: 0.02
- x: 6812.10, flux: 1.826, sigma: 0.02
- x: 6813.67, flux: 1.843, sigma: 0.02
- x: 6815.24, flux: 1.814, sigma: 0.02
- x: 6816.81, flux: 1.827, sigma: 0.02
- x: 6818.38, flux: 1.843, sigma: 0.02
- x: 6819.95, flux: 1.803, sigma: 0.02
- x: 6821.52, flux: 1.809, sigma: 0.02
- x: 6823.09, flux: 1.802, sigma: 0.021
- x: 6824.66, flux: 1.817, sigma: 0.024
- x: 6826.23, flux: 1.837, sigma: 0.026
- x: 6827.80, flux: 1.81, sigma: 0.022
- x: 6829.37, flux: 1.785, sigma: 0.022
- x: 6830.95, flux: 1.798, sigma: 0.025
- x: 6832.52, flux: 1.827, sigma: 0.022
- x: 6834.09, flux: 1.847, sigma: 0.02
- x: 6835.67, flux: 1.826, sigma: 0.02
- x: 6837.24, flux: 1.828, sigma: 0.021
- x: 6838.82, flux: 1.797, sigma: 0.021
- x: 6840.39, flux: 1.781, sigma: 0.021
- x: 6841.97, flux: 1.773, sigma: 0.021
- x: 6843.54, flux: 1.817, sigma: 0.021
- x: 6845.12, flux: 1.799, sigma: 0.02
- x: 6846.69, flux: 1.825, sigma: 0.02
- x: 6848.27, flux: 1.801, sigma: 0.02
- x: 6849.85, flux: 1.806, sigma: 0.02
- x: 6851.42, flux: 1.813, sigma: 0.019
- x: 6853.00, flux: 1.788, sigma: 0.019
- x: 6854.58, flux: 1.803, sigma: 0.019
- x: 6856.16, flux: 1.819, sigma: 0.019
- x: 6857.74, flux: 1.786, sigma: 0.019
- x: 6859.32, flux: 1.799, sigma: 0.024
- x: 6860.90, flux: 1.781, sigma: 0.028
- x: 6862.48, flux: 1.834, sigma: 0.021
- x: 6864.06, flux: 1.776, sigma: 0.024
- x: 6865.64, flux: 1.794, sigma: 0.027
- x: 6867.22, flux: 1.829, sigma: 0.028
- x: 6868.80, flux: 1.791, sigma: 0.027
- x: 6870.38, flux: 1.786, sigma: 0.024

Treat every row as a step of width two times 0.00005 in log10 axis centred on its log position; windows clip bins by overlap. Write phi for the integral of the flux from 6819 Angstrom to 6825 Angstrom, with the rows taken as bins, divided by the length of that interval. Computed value 1.81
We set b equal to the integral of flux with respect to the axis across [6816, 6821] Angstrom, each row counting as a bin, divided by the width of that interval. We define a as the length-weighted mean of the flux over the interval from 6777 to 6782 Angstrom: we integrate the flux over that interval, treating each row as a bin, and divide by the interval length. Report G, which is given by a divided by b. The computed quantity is 1.01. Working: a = 1.844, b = 1.82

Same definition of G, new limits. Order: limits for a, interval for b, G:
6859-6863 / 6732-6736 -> 0.98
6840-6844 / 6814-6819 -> 0.98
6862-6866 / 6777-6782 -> 0.98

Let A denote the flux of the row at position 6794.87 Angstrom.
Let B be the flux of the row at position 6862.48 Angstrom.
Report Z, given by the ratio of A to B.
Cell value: 1.00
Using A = 1.839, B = 1.834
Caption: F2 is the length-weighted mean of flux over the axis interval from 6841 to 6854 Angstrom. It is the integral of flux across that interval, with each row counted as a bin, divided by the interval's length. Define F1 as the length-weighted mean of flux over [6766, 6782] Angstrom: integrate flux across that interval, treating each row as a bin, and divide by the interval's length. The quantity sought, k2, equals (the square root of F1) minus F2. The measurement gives -0.450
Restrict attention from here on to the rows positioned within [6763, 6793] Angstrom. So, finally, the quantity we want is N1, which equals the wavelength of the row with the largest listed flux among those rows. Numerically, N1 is 6777.68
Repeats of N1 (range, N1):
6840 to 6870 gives 6862.48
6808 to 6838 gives 6834.09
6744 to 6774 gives 6760.53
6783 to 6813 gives 6794.87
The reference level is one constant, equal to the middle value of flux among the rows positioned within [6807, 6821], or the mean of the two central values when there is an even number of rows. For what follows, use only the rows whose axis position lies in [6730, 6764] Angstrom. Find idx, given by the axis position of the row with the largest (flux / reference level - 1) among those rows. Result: 6743.43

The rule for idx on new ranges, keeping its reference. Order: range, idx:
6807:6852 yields 6834.09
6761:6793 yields 6777.68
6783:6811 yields 6794.87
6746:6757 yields 6755.86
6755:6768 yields 6760.53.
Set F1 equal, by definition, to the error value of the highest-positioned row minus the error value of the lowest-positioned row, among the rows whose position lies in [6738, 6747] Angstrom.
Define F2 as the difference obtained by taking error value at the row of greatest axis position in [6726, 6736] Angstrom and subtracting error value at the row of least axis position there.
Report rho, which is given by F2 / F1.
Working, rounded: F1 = -0.0010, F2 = 0.0010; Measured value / -1.00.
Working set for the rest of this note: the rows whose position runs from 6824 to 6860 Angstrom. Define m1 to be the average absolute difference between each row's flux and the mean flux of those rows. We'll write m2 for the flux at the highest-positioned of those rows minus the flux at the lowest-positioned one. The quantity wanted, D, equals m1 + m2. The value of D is -0.002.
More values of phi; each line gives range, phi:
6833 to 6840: 1.82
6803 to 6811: 1.80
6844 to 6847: 1.81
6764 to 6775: 1.83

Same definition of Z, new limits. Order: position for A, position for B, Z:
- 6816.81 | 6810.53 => 1.02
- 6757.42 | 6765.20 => 1.01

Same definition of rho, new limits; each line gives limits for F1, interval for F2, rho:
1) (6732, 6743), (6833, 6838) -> 0.33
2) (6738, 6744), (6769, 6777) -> 0.00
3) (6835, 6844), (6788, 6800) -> 2.00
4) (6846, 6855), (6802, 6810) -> 2.00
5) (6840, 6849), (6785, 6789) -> 0.00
